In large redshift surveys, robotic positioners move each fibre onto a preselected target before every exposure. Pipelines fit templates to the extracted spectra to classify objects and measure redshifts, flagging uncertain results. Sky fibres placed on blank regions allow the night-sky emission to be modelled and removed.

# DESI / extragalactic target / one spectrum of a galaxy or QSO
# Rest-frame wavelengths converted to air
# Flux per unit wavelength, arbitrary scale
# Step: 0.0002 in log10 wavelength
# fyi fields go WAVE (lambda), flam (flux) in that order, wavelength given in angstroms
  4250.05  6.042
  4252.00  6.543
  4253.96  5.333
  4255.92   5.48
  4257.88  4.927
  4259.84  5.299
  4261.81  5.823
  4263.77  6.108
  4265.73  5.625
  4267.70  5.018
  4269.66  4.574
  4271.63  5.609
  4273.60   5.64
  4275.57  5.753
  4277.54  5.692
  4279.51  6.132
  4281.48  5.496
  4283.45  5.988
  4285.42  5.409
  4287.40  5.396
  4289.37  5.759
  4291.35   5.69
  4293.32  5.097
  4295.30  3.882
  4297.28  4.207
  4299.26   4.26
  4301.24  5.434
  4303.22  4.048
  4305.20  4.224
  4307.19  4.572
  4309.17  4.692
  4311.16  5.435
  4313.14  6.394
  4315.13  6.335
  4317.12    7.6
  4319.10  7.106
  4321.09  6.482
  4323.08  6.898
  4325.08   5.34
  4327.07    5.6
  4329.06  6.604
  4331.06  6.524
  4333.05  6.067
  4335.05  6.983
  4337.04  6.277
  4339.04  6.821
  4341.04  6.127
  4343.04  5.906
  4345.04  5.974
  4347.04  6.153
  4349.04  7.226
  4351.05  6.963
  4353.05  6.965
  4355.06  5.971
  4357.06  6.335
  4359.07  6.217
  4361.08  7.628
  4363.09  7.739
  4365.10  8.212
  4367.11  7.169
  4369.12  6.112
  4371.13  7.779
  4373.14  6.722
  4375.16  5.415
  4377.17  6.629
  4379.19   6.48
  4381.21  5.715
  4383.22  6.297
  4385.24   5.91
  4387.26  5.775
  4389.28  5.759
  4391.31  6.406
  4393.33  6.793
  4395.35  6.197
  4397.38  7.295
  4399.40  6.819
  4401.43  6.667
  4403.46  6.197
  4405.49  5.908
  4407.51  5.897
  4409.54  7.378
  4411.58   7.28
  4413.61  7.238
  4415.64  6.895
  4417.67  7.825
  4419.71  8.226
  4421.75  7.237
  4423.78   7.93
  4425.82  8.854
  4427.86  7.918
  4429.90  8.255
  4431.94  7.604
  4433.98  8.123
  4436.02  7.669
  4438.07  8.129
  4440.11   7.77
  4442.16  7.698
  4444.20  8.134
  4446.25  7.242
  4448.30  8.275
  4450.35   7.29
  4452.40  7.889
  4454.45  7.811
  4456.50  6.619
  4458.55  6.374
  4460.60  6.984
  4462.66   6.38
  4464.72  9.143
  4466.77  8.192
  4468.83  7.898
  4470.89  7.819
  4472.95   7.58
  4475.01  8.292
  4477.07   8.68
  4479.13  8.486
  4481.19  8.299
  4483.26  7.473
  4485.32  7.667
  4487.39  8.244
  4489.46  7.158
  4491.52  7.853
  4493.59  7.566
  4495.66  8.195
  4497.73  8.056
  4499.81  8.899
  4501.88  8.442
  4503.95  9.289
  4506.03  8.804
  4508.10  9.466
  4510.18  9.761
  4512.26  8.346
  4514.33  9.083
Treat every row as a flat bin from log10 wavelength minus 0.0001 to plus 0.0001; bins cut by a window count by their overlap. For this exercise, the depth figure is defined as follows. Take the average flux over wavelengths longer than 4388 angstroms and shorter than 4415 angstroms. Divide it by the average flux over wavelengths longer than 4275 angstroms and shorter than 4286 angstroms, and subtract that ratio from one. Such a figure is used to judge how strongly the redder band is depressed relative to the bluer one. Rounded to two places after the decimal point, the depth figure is -0.15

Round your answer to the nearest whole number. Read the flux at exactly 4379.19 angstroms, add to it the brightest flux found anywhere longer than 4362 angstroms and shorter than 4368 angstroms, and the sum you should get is 15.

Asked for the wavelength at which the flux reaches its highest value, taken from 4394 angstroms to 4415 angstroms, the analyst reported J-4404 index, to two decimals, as 4409.54 angstroms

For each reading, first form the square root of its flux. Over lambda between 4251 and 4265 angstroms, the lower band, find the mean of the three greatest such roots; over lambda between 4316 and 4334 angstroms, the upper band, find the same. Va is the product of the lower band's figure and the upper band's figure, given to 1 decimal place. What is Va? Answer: 6.7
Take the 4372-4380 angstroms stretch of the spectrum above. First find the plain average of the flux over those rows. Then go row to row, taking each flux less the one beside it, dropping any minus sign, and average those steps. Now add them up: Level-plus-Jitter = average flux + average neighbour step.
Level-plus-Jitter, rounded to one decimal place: 7.2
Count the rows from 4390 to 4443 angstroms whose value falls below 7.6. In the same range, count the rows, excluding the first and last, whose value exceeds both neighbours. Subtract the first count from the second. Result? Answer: -6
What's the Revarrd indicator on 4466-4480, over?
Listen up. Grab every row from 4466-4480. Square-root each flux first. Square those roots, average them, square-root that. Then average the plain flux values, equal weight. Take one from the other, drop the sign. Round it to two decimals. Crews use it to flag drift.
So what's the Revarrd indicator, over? 5.28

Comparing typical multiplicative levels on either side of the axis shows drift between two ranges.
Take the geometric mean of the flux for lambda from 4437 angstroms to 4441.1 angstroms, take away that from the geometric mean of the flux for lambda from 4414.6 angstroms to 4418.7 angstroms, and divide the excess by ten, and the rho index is -0.06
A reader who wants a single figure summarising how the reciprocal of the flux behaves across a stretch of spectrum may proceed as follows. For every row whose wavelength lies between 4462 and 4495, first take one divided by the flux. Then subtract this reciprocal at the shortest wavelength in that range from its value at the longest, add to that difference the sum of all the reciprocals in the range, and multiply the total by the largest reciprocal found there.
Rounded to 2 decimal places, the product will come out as 0.31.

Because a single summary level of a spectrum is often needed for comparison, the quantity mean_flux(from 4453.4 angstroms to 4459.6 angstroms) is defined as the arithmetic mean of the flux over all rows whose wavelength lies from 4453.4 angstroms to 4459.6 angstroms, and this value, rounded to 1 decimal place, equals 6.9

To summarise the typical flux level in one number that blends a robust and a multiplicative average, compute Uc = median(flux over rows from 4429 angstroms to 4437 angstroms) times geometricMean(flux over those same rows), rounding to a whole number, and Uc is 62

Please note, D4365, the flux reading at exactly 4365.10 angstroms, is 8.212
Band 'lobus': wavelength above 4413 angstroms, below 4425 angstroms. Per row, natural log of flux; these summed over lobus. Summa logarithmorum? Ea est 12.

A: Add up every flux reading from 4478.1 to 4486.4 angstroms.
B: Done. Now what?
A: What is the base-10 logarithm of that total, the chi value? 1.5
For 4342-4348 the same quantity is 1.3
